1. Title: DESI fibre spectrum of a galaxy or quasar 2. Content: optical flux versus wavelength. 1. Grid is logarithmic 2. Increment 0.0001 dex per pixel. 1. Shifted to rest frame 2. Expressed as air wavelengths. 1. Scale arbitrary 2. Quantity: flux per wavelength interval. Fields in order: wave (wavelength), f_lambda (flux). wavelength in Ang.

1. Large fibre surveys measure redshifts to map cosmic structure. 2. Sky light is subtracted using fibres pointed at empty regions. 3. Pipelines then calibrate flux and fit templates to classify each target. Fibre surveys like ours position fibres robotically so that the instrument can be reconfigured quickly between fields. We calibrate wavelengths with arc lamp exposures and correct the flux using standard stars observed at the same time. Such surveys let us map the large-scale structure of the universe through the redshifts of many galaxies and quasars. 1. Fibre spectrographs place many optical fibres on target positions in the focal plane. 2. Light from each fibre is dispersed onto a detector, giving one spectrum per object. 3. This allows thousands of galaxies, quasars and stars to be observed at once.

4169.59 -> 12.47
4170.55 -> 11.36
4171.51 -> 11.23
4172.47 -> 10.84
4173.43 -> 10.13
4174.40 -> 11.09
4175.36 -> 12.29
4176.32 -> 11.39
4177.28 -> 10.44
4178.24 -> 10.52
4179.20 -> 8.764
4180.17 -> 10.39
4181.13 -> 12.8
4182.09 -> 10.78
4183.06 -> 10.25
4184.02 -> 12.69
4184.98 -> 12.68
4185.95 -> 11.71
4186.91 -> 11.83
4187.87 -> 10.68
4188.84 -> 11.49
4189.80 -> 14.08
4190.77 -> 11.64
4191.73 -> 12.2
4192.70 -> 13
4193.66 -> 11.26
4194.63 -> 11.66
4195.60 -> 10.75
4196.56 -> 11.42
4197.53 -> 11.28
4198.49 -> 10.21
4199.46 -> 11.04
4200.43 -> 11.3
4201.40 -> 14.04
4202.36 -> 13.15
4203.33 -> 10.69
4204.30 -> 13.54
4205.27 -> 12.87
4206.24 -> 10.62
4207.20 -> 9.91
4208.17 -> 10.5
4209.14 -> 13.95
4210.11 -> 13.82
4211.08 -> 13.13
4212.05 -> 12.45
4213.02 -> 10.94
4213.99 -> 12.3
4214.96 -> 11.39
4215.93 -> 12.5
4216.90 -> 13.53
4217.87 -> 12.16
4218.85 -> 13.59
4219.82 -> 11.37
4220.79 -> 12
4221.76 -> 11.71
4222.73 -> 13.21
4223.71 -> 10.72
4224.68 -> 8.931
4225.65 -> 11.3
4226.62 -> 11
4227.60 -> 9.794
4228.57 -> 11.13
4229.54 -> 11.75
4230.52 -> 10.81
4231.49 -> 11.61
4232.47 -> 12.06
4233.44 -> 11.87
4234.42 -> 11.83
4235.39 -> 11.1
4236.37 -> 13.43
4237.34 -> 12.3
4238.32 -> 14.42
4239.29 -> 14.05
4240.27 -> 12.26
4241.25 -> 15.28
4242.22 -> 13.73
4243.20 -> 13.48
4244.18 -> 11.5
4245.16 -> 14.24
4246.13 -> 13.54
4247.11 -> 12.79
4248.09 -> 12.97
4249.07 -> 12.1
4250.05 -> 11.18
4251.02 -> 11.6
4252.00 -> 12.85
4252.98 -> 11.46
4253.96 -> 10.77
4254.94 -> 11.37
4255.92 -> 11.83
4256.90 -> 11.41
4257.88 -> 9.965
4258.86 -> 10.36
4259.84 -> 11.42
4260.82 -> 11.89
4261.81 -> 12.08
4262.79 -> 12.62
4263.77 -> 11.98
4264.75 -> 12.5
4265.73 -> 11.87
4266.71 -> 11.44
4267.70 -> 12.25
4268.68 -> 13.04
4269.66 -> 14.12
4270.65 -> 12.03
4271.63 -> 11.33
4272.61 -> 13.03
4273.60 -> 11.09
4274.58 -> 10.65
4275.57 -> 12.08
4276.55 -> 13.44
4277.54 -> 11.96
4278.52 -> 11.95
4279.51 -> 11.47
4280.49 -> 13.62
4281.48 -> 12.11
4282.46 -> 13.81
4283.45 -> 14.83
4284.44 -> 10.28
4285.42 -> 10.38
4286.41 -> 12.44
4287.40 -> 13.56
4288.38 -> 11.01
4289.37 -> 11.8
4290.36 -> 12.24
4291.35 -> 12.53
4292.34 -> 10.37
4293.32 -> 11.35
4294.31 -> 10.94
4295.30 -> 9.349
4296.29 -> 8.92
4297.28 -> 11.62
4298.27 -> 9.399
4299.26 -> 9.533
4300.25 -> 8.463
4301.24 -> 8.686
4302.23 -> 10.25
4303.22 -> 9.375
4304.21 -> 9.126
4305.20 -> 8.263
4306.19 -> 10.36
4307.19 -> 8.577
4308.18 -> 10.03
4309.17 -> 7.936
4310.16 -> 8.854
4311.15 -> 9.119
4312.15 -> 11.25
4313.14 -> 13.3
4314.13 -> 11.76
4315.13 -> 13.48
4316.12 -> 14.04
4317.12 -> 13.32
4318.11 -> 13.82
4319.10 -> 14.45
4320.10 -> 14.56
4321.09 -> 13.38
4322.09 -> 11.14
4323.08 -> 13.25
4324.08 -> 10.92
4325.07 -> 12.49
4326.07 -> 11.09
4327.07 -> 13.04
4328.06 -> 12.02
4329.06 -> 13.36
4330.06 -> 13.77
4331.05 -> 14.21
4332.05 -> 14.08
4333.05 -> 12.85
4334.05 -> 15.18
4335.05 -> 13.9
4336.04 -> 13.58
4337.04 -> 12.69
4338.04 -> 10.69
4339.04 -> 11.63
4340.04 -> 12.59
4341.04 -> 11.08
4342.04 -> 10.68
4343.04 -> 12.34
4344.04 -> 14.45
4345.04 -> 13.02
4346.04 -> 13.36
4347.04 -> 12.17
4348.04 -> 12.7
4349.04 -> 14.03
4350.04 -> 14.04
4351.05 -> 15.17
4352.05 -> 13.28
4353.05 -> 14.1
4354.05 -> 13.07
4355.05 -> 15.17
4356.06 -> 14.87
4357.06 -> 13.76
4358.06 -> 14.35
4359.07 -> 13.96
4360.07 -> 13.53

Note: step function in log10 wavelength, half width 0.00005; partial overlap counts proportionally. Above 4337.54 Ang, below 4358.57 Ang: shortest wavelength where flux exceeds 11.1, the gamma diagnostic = 4339.04 Ang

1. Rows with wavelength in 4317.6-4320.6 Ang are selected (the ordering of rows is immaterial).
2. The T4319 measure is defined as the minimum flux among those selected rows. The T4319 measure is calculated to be 13.82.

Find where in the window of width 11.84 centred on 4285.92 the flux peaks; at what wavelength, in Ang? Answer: 4283.45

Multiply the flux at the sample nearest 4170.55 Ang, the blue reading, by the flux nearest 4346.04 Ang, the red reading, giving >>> 152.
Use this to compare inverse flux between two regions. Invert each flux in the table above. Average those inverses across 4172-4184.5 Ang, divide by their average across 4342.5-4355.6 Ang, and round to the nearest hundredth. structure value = 1.25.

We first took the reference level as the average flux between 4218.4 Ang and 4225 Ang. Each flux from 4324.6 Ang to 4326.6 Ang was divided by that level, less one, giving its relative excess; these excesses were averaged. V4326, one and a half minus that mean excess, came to 1.49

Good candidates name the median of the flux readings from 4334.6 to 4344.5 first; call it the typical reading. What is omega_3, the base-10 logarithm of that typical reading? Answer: 1.10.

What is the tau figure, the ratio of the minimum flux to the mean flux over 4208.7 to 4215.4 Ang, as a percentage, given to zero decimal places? 87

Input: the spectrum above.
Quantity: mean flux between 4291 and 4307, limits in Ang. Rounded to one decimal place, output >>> 9.9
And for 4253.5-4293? 12.0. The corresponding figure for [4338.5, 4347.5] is 12.4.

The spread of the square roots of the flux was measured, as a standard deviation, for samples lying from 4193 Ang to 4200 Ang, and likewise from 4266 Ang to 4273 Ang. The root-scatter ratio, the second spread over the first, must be 1.9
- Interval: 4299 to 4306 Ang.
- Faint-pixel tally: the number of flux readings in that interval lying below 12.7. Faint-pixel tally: 7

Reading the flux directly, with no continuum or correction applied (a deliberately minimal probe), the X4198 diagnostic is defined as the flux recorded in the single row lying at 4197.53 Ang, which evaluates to 11.28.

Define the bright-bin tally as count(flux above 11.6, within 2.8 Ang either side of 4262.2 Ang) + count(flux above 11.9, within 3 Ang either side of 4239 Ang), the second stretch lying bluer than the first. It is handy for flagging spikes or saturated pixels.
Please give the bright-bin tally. 11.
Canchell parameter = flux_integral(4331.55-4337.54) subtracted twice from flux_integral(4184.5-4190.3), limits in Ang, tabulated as -94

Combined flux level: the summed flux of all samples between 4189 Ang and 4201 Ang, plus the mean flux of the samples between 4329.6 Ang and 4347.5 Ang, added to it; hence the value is 153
